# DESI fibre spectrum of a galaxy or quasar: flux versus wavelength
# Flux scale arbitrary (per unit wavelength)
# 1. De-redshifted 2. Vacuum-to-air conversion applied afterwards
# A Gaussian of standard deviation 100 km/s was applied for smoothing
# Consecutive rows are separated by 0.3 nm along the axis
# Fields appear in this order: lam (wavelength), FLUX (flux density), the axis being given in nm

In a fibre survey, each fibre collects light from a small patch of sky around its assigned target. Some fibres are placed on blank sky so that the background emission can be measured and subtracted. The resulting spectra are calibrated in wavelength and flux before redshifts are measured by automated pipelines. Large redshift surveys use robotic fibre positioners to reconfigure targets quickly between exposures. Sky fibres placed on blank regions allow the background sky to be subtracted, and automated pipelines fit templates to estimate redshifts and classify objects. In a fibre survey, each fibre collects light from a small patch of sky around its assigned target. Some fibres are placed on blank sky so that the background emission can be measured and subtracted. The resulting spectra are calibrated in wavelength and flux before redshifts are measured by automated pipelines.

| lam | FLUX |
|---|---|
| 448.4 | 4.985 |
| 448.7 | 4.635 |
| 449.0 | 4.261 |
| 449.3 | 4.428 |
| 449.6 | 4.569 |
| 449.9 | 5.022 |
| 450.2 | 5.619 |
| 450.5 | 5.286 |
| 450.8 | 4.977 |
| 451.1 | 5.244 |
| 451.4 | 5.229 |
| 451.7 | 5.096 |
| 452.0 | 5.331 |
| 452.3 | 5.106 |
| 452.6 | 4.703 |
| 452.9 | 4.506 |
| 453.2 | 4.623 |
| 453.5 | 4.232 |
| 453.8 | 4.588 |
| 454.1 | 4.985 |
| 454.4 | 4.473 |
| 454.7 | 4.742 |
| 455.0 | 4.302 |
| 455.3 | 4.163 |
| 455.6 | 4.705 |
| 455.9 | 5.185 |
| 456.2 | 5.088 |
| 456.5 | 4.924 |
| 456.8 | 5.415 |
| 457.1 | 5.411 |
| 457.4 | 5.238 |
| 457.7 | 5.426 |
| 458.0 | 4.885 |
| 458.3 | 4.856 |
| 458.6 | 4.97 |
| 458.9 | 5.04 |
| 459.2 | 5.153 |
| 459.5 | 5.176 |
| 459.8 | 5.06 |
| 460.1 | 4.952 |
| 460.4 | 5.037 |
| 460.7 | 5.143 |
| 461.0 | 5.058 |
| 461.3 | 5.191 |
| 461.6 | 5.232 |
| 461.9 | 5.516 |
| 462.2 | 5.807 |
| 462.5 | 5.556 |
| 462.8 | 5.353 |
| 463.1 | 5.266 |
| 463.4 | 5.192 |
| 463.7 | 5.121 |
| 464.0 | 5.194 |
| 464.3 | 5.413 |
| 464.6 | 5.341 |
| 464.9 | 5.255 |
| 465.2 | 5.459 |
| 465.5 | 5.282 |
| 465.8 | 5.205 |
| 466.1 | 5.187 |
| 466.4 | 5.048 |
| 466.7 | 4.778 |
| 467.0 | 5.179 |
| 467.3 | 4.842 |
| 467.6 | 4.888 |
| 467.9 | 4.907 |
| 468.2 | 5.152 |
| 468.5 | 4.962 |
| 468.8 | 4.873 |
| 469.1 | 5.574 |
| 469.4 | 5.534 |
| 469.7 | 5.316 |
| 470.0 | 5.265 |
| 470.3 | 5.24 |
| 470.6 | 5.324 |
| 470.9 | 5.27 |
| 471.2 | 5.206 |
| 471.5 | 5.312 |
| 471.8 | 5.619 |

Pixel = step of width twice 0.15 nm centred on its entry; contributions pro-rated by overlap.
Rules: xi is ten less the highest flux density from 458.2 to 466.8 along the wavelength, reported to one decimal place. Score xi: 4.2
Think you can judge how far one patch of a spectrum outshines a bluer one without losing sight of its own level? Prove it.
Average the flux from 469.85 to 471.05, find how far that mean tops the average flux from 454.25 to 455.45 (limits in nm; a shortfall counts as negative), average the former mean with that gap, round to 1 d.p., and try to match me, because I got 3.1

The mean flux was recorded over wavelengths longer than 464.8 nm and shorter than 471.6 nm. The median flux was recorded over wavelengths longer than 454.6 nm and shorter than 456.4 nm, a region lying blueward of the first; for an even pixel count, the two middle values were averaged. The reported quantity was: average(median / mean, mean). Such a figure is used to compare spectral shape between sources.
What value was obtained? 3.04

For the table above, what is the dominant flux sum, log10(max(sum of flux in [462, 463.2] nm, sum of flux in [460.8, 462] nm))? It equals 1.34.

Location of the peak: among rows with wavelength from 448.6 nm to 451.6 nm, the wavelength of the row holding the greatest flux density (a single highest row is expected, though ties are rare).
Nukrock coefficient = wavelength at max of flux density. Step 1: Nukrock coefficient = 450.2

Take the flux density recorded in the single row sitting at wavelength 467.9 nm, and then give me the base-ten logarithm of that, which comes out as 0.691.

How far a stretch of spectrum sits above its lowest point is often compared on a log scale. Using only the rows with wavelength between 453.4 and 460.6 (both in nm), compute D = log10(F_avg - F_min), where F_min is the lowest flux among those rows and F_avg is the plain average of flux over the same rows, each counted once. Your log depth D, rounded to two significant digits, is -0.12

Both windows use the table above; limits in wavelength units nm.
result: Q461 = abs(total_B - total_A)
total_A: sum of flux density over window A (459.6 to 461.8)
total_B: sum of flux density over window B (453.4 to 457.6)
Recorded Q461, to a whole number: 32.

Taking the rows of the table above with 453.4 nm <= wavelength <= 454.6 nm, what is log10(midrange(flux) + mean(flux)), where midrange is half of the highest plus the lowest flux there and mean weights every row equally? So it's 0.96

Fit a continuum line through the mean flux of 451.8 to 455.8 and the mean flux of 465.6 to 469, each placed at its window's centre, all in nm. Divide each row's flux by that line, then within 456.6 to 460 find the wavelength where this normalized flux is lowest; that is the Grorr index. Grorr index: 458.3 nm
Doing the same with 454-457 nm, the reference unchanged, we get 455.3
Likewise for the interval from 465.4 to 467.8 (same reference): 466.7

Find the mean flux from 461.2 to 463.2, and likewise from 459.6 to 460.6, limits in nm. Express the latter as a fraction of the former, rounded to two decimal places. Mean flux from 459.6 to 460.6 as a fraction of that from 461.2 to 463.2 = 0.93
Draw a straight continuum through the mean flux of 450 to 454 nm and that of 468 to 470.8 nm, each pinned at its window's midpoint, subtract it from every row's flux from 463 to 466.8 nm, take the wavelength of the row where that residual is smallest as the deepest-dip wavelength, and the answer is 466.7 nm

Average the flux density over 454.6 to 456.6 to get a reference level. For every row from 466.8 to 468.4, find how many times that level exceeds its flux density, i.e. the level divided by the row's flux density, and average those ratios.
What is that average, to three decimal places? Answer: 0.948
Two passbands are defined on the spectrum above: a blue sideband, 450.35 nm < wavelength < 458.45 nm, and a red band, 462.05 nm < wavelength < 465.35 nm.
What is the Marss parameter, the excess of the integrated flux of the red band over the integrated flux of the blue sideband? -22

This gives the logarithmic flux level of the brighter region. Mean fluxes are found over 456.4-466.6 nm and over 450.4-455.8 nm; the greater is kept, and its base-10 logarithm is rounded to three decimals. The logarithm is 0.717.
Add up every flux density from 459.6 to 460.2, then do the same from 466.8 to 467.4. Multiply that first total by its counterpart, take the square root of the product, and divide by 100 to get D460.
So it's 0.100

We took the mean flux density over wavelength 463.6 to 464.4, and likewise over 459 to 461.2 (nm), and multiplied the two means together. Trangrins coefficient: 26.6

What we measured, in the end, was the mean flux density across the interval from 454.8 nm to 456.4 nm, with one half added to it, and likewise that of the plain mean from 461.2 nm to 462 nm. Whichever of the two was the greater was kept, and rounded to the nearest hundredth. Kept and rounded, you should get 5.31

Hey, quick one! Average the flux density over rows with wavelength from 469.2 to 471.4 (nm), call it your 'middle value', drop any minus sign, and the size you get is 5.31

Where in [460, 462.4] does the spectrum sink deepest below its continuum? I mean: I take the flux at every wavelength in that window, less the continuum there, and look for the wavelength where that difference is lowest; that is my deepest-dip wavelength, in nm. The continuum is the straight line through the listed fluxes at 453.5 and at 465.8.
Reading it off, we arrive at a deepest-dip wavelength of 460.1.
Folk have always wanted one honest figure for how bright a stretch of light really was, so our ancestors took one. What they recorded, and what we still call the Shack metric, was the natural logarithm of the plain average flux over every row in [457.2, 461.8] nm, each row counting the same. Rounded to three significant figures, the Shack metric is 1.63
